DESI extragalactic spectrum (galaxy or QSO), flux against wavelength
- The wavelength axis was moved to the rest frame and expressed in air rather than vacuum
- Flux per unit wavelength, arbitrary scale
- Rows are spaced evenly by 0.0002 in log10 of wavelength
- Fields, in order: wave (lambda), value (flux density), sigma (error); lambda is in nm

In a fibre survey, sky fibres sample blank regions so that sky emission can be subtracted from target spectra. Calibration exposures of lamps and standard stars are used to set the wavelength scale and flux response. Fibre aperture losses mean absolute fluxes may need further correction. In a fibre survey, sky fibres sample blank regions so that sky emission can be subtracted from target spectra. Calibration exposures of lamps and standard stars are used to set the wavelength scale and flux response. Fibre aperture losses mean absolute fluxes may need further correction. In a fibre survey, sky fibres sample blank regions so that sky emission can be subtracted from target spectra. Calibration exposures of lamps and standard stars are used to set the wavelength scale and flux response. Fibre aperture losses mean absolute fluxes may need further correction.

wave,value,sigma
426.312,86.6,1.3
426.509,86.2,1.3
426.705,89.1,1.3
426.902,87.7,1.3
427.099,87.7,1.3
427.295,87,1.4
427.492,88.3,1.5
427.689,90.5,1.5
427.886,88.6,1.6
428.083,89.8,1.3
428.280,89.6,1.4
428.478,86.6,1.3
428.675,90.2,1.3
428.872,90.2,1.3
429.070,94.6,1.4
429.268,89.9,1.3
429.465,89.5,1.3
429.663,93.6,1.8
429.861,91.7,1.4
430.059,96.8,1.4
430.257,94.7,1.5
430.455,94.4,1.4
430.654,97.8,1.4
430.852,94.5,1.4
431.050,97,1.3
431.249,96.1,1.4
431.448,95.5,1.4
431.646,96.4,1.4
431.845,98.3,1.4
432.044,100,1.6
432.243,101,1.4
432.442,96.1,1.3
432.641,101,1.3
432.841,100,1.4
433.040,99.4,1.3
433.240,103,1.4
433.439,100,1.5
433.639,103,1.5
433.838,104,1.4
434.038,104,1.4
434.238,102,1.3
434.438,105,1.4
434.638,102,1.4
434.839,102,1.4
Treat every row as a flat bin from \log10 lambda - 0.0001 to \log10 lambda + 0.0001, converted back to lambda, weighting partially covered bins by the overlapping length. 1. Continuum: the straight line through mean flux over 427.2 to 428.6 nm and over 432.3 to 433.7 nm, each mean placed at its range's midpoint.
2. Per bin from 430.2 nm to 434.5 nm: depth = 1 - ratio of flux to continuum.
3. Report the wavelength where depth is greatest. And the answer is 432.442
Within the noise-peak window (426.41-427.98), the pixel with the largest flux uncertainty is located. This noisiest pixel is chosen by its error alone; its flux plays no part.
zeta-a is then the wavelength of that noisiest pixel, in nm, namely 427.886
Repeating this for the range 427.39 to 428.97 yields 427.886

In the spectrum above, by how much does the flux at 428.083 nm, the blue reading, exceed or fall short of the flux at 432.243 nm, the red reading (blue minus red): -11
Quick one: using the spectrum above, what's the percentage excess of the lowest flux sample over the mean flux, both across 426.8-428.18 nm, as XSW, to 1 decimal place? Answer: -1.7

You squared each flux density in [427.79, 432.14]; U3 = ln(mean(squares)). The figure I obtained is 9.08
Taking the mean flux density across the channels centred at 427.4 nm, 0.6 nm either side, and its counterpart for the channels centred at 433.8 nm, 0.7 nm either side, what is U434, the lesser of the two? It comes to 88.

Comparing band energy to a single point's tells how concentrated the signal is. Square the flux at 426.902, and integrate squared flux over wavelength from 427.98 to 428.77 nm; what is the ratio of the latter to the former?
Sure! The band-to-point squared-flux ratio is 0.81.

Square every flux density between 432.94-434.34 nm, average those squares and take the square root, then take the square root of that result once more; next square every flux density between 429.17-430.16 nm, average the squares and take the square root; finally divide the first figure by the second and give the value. 0.109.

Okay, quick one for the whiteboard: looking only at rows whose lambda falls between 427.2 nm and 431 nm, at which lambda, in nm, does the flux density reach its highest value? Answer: 430.654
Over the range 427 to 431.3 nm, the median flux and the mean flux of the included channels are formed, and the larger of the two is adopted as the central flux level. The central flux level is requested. 92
